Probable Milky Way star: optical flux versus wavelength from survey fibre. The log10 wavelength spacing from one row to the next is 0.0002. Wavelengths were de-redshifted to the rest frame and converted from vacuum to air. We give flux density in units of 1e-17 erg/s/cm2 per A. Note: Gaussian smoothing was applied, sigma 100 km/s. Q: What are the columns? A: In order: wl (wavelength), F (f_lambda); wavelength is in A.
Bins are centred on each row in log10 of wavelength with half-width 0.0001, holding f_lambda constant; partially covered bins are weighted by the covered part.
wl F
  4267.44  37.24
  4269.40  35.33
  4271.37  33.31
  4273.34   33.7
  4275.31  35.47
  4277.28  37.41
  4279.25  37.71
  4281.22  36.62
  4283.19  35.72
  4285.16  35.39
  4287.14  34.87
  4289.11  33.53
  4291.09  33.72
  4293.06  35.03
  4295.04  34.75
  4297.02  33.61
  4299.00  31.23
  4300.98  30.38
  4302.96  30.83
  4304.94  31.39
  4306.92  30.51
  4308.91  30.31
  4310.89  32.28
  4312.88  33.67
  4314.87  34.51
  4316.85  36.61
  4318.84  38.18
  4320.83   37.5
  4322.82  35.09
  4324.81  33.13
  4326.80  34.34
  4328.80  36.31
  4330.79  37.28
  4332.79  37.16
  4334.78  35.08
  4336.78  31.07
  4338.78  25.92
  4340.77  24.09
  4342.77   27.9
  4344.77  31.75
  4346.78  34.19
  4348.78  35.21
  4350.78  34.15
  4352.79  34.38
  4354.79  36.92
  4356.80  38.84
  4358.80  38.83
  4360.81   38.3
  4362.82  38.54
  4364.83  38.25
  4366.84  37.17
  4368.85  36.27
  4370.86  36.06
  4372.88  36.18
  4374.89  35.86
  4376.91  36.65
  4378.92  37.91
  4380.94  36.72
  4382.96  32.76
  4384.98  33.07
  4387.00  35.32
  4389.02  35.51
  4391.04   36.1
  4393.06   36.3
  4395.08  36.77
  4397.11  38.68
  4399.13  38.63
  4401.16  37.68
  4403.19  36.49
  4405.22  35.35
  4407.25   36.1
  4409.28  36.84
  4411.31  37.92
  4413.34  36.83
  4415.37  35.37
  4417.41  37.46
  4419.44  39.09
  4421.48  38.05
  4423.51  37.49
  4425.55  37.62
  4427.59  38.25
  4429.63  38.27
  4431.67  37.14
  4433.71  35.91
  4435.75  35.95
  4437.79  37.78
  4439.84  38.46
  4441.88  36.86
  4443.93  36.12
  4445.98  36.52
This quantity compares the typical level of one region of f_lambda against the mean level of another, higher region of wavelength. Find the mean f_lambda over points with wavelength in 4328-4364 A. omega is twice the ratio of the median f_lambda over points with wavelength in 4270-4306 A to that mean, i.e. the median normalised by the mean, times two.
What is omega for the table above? 2.00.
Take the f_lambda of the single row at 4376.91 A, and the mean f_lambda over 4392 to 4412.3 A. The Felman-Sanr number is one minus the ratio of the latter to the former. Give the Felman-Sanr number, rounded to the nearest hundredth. -0.01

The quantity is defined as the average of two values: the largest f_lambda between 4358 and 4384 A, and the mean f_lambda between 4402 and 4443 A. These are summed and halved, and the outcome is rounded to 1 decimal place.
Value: 38.0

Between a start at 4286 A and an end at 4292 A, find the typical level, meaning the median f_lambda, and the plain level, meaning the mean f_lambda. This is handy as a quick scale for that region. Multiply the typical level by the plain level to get 1148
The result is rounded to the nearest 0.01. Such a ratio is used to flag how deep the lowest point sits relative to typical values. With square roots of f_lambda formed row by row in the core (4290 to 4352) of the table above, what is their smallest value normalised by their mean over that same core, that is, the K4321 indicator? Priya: 0.85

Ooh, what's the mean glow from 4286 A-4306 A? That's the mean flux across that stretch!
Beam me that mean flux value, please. 32.9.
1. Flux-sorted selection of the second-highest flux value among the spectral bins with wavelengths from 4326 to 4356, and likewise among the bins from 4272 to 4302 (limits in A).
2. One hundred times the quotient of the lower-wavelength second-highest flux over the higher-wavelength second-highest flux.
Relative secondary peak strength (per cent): 101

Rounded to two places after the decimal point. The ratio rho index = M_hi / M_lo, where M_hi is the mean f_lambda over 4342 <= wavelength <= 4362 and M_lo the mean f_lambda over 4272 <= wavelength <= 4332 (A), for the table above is 1.02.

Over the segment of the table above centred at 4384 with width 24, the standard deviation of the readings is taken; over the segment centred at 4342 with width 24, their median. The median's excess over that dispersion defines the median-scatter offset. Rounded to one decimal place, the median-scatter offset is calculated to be 32.7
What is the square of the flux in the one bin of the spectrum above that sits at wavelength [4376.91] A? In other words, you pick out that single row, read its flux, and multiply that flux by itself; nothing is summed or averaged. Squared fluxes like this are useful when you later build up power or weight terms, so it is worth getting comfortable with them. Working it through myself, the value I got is 1343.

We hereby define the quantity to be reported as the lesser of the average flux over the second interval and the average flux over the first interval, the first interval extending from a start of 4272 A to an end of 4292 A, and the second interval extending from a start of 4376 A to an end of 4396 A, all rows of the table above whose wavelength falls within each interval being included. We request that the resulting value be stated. 35.4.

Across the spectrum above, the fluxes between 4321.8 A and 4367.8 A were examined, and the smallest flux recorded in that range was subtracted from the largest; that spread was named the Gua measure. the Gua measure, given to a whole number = 15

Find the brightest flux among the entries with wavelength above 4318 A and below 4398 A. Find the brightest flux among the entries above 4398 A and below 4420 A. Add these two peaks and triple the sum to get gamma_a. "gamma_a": 234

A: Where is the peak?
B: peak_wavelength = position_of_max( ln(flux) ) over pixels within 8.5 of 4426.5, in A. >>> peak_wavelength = 4419.44 A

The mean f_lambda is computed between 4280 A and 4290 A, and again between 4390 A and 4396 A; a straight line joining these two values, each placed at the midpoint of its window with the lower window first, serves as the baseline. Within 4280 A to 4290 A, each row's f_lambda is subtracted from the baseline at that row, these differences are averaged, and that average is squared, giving 0.0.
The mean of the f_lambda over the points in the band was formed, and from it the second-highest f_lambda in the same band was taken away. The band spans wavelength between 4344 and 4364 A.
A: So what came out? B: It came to -2.7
